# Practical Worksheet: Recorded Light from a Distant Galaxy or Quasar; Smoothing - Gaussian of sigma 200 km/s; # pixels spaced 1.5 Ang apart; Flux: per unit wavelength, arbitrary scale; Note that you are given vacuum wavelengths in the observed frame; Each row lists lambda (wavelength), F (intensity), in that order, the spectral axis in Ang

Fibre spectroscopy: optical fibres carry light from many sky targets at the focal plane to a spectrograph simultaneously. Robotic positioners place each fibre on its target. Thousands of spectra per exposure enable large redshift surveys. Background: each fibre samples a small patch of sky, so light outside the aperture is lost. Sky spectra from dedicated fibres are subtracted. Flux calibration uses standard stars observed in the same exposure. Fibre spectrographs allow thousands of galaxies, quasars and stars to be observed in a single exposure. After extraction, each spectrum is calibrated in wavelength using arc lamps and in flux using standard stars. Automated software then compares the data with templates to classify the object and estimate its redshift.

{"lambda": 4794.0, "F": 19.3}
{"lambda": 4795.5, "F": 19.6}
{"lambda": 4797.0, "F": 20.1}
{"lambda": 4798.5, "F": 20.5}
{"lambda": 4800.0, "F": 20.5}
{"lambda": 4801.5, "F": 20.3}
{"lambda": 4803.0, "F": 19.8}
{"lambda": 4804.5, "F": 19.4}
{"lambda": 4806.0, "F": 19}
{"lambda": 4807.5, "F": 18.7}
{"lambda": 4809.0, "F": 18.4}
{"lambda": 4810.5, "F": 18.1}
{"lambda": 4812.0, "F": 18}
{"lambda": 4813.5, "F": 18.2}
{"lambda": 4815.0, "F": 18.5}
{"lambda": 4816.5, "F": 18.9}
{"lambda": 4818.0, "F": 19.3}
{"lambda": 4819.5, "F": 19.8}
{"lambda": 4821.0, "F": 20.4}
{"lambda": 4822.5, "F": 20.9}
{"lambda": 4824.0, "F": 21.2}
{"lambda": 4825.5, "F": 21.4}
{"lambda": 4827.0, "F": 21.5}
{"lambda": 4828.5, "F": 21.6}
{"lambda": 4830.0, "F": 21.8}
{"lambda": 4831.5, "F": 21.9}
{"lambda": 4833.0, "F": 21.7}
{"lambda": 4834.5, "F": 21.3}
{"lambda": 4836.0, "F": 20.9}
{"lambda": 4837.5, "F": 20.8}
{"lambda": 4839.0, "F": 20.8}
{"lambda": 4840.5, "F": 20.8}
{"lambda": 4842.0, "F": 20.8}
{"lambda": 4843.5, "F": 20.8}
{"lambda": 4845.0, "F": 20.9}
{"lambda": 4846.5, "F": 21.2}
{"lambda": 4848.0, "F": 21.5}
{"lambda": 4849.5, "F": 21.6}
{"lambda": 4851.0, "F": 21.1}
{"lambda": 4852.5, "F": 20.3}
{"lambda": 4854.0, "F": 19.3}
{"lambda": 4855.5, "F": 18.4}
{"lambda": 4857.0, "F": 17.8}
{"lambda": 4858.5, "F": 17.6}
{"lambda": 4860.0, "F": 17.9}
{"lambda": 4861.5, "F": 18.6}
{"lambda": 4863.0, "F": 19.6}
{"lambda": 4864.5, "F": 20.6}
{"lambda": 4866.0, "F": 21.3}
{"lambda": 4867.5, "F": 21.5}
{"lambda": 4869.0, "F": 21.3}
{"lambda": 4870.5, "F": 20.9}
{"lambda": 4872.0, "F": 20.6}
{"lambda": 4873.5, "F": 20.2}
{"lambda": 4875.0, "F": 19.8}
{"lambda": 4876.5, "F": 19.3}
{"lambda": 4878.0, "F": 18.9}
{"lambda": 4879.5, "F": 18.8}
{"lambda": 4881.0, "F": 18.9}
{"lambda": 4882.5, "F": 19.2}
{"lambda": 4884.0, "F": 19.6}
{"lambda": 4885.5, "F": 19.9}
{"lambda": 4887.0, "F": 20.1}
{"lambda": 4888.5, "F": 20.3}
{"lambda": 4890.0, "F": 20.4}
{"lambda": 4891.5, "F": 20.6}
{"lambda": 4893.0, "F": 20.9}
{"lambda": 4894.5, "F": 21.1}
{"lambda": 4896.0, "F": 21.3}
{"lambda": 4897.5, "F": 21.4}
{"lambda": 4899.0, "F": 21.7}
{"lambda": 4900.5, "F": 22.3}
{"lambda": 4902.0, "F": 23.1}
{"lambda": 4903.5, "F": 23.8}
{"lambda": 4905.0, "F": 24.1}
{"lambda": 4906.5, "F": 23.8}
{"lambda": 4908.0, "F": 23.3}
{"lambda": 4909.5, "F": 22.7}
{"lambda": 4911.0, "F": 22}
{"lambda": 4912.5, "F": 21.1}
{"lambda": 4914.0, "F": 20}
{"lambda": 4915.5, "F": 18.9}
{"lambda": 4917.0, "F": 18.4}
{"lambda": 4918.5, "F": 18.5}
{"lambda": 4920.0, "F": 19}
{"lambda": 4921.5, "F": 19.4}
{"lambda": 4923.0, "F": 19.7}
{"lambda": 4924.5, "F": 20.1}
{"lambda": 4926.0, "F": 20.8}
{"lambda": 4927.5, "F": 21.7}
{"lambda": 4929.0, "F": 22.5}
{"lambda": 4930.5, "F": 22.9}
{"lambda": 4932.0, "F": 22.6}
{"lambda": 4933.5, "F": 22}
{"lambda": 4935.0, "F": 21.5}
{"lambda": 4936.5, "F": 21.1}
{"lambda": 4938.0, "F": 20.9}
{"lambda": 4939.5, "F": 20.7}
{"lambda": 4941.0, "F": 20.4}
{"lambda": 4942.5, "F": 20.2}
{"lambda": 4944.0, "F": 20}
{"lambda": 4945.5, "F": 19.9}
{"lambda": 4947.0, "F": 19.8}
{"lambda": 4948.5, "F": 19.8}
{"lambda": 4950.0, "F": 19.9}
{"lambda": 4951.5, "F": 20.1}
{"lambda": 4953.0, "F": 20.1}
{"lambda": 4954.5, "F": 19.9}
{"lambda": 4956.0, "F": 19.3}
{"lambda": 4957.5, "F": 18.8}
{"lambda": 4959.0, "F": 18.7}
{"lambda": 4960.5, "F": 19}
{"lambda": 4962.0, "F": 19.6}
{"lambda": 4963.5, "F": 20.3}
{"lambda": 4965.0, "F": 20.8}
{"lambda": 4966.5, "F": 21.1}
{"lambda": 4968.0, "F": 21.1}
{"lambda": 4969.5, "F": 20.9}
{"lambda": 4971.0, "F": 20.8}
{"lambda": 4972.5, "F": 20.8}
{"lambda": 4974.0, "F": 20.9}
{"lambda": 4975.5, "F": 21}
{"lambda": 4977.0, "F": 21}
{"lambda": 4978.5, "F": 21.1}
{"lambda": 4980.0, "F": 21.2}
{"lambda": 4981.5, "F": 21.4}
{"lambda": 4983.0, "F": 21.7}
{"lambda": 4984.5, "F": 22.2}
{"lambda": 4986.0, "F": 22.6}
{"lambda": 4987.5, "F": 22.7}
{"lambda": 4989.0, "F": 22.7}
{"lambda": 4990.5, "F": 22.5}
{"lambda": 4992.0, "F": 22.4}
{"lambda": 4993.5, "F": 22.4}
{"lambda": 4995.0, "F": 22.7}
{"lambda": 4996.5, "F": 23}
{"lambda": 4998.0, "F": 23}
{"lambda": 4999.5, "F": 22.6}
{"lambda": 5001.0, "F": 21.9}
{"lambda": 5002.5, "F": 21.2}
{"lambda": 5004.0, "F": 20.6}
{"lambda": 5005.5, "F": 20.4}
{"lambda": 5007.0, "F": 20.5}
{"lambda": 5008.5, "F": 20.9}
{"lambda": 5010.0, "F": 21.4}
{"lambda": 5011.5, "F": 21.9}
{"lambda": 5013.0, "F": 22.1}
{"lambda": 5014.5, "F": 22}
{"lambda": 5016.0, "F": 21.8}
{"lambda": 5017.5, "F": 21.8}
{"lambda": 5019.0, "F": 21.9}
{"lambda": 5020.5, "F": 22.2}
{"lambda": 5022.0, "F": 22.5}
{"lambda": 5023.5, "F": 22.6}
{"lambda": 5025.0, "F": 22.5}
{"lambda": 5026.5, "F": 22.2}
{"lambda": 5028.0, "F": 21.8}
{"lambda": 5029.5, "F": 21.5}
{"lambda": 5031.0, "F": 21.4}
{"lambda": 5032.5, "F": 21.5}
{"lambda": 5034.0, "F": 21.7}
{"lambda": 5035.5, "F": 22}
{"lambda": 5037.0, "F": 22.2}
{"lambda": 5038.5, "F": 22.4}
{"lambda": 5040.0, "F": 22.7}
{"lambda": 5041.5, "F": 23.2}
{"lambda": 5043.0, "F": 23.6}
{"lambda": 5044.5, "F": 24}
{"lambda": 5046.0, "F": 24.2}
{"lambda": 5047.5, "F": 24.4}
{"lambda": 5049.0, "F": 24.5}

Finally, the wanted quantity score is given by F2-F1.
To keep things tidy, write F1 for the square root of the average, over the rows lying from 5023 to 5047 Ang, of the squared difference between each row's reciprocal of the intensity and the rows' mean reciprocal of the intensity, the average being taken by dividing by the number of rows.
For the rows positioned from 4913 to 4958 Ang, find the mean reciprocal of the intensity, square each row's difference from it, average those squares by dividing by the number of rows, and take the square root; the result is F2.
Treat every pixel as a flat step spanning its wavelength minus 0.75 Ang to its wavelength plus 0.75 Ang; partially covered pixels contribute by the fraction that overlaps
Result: 0.0011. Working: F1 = 0.0017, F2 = 0.0028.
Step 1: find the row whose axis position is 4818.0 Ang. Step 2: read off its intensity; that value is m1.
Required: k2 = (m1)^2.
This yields 372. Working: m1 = 19.3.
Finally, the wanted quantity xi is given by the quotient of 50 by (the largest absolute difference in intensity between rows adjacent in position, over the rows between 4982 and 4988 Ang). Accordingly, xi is 100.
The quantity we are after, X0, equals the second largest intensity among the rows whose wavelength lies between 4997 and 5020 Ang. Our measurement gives 22.6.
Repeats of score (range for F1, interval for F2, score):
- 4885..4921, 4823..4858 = -0.0012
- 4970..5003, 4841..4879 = 0.0016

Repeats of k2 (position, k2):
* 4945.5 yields 396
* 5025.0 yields 506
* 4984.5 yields 493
